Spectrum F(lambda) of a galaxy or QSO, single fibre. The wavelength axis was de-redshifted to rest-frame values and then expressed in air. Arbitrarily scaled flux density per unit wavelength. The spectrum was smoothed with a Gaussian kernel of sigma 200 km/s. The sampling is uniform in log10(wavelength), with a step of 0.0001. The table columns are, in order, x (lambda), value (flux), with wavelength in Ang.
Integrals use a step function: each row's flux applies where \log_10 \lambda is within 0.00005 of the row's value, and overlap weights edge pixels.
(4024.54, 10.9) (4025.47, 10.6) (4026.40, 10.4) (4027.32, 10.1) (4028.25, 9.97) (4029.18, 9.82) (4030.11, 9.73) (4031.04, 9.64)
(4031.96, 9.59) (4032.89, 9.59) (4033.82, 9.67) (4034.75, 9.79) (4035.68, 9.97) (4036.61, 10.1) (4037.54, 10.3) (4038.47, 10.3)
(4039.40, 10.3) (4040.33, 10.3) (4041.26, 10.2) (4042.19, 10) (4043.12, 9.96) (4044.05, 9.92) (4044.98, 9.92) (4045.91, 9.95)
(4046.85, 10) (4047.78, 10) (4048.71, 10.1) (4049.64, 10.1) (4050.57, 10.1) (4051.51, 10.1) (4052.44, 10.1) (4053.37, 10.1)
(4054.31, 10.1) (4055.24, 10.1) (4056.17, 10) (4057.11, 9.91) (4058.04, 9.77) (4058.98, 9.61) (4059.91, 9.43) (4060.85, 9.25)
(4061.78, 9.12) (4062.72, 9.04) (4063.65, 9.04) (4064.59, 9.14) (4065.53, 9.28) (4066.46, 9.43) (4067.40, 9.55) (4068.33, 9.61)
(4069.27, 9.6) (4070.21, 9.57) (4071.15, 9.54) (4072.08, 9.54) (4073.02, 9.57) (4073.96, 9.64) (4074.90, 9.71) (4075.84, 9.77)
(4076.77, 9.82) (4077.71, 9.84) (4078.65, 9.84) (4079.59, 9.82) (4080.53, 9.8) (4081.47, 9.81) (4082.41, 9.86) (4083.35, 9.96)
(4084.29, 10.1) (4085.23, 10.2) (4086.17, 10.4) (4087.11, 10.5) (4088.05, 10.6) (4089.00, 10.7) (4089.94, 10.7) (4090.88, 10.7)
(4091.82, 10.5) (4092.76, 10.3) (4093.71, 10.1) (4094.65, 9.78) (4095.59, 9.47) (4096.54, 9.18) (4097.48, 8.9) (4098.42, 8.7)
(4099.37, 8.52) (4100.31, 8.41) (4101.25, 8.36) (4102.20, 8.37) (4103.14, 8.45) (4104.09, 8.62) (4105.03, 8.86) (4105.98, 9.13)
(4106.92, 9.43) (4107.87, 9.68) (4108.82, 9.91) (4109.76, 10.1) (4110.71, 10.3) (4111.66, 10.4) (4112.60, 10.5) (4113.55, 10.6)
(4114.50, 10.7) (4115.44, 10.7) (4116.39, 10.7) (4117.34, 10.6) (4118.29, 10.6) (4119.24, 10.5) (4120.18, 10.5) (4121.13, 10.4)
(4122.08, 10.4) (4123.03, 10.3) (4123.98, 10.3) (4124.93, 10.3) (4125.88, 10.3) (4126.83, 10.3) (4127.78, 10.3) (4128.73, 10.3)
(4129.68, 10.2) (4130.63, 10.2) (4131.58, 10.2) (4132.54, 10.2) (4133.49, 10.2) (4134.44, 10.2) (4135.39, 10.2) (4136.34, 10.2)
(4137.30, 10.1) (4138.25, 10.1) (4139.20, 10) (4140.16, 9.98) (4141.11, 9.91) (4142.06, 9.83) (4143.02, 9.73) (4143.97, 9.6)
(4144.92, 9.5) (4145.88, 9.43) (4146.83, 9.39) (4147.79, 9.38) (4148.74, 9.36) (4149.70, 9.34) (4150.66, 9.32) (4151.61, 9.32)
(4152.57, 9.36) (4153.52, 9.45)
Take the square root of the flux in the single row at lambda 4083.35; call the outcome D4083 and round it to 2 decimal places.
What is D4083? 3.16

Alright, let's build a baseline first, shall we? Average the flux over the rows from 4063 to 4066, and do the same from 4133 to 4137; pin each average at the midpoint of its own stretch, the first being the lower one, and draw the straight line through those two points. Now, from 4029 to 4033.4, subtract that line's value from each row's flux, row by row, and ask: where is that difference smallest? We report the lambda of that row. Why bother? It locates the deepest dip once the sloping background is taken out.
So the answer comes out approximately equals 4032.89 Ang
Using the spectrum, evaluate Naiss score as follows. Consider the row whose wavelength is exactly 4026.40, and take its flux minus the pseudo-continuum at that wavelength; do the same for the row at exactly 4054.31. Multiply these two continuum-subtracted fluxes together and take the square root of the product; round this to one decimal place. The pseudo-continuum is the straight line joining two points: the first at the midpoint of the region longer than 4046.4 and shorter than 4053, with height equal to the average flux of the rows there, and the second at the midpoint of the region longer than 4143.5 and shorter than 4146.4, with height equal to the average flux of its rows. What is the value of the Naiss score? 0.1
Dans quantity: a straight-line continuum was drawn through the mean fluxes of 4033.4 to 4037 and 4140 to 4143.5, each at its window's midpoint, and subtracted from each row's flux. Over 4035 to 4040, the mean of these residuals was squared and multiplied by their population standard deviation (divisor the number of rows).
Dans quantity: 0.013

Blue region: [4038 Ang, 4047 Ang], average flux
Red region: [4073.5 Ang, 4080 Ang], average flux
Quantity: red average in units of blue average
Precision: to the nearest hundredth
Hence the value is 0.97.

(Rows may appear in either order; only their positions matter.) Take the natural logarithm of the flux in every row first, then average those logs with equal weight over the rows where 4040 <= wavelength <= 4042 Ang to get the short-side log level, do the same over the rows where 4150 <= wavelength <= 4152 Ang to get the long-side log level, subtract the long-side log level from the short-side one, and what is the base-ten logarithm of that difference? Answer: -1.0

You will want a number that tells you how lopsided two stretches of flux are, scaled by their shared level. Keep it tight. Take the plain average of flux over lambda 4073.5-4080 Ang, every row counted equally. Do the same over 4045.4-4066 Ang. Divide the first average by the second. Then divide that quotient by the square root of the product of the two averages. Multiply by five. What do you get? 0.514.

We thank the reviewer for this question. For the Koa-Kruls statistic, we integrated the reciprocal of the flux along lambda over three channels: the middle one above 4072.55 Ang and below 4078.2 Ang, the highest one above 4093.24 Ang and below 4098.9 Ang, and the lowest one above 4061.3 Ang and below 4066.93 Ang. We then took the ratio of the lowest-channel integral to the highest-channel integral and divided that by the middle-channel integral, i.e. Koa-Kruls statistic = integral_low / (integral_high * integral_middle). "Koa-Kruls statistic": 1.74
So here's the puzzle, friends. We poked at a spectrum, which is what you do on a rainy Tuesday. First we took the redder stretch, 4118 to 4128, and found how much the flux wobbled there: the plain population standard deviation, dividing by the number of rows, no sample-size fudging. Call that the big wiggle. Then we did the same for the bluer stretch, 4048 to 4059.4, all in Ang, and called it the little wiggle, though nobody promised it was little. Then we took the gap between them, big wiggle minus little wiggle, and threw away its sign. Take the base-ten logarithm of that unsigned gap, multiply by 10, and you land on -13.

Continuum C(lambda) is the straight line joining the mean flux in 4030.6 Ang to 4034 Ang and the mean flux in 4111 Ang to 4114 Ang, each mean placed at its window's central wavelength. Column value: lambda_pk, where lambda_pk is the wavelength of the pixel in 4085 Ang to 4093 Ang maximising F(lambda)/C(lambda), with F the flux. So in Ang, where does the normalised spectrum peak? 4089.00 Ang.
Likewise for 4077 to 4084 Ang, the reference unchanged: 4083.35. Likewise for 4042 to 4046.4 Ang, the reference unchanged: 4042.19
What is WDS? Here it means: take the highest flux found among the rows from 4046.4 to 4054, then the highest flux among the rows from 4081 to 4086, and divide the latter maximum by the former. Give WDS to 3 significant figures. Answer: 1.01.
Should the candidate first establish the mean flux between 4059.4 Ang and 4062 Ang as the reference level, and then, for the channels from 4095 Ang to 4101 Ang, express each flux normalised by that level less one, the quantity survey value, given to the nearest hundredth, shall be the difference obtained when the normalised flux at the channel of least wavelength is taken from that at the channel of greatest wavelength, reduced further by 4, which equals -4.11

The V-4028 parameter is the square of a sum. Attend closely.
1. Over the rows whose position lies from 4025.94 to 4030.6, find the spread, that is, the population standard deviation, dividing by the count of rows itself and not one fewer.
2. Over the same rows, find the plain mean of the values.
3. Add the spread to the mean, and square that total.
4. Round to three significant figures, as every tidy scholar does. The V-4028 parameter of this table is 105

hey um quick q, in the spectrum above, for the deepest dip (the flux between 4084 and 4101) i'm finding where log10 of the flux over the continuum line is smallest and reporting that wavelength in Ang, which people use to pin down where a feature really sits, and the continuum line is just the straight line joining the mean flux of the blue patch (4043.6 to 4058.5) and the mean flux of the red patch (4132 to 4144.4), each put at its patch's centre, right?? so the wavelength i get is 4100.31 Ang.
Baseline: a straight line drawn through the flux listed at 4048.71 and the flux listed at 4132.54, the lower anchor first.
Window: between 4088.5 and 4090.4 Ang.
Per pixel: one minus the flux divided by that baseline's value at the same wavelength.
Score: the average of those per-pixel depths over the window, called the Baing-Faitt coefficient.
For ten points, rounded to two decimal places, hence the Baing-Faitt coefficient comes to -0.05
